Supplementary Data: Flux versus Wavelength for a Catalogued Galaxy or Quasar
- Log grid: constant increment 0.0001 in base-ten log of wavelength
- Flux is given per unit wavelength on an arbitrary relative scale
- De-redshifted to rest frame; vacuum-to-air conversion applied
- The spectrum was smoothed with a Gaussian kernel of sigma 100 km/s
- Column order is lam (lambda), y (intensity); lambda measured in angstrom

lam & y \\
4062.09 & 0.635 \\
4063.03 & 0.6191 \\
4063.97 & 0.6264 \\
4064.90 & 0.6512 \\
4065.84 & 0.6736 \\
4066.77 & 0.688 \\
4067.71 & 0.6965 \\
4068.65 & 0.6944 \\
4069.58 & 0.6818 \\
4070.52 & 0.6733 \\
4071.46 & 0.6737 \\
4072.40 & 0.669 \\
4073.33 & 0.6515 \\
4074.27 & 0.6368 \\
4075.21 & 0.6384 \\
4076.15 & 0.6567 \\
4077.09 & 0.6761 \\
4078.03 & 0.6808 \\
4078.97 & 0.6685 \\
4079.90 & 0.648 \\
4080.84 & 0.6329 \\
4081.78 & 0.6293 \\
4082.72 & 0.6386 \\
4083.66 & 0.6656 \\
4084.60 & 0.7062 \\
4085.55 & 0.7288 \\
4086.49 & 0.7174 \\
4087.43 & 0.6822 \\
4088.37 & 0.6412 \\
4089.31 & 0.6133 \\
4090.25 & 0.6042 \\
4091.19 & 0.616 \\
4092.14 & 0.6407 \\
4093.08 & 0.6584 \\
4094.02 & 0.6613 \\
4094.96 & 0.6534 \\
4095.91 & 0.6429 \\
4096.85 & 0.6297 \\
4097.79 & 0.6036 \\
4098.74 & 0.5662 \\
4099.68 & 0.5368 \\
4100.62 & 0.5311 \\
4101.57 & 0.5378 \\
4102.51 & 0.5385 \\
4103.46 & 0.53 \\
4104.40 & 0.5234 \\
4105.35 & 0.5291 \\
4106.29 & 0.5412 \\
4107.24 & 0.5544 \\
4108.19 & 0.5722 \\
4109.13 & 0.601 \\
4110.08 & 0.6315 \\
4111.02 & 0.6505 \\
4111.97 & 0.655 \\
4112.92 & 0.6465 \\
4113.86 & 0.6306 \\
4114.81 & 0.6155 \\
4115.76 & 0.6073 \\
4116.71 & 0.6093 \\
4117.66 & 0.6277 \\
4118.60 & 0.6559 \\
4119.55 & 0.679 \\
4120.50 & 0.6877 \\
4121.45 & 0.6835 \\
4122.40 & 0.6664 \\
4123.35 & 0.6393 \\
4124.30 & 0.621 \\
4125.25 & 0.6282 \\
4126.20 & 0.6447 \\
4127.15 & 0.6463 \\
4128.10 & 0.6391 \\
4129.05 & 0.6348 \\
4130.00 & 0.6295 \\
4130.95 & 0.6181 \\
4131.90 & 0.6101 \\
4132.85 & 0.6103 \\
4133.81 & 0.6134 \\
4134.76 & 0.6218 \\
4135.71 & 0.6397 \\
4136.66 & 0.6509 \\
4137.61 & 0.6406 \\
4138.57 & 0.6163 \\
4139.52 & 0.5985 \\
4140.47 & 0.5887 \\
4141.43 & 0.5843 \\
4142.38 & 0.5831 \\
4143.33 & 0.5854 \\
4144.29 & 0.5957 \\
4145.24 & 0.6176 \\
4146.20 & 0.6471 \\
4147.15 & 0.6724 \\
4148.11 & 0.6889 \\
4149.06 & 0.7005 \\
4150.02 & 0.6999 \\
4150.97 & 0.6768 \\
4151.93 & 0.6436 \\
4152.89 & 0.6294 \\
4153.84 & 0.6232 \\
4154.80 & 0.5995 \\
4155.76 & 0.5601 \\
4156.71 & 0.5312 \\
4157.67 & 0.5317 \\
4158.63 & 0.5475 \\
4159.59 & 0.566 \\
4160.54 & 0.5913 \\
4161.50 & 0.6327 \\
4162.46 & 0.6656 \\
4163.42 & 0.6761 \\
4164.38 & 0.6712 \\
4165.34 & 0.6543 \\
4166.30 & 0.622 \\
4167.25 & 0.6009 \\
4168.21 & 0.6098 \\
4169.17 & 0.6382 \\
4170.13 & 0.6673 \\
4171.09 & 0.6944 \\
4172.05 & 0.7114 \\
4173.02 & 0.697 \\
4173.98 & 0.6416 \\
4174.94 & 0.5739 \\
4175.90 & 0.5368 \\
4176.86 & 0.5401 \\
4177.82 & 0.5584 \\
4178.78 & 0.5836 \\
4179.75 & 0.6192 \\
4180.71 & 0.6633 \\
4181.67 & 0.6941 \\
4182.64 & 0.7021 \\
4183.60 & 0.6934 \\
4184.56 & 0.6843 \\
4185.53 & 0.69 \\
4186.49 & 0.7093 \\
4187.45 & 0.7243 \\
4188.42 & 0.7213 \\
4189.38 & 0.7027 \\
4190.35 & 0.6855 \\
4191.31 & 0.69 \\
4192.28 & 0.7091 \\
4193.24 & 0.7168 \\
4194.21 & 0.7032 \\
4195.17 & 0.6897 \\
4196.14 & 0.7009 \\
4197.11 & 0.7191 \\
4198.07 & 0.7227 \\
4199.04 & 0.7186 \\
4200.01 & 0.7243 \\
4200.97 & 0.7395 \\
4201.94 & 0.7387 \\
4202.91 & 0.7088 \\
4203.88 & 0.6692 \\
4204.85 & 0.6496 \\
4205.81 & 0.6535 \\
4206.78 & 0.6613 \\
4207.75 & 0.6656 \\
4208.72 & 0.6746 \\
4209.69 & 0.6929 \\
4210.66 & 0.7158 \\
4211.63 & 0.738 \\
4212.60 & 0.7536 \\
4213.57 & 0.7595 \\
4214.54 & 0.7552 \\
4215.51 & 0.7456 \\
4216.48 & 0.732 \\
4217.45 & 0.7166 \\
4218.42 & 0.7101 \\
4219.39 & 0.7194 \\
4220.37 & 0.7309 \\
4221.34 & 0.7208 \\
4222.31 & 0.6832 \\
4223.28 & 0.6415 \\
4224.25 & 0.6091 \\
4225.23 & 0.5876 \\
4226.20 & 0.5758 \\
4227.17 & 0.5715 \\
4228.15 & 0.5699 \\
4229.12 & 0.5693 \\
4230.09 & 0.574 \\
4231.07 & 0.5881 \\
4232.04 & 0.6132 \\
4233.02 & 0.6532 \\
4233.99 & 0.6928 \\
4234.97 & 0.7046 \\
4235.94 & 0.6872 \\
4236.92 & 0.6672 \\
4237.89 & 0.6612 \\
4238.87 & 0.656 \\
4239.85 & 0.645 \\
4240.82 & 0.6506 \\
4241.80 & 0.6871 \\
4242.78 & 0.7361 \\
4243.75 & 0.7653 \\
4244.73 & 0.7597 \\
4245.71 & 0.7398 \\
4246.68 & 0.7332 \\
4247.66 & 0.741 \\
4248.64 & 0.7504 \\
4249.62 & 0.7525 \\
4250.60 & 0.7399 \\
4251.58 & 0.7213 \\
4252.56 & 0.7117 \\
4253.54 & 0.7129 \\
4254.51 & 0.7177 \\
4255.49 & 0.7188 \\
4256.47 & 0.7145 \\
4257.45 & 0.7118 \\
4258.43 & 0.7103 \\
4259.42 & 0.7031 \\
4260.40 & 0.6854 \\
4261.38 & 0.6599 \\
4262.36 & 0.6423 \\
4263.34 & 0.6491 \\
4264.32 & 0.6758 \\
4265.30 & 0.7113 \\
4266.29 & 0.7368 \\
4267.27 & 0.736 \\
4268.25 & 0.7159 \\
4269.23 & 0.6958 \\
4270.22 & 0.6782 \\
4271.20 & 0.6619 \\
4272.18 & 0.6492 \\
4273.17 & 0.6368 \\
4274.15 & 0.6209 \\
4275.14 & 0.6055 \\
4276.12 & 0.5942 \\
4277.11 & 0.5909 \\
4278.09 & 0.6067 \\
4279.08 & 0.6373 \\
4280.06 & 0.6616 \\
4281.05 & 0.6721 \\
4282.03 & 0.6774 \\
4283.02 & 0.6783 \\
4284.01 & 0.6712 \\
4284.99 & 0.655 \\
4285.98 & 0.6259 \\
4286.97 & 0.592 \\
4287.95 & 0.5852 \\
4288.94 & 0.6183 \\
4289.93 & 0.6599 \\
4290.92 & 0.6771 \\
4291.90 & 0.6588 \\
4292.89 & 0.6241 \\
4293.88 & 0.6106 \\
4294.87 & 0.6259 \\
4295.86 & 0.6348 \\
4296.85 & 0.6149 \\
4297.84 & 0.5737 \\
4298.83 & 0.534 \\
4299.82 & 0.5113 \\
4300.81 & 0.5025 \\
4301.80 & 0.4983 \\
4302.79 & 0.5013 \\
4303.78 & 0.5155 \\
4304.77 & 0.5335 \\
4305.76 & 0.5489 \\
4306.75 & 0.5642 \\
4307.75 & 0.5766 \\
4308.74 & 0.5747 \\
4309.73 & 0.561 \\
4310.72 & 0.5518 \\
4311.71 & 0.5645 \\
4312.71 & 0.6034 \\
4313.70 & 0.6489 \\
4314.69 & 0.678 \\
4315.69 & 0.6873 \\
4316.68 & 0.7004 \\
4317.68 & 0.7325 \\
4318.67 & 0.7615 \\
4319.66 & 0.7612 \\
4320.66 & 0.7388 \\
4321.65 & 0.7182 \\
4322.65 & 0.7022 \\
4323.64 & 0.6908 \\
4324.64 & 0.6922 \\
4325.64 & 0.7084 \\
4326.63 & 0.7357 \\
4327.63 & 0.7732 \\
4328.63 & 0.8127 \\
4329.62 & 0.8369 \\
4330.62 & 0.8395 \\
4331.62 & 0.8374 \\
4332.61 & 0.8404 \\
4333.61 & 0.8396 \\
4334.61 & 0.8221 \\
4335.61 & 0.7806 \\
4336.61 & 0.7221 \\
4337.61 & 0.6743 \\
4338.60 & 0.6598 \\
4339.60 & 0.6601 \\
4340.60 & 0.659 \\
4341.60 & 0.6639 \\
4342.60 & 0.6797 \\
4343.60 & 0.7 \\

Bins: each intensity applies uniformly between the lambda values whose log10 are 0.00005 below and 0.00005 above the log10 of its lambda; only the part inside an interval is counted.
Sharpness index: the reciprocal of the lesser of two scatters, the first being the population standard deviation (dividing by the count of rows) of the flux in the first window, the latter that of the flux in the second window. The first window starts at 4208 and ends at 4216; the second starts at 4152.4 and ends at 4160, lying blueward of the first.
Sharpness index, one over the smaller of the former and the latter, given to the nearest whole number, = 34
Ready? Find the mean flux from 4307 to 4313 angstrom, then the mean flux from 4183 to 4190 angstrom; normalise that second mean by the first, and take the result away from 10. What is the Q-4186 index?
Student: 8.77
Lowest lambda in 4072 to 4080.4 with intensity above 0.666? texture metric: 4072.40 angstrom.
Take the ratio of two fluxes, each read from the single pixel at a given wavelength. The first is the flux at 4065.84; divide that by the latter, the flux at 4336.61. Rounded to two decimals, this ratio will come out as 0.93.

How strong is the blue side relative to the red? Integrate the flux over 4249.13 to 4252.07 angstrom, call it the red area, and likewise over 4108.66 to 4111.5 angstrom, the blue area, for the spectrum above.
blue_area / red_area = 0.82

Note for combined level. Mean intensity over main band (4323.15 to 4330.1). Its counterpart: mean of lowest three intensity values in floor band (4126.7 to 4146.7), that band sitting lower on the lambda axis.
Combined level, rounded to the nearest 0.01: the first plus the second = 1.33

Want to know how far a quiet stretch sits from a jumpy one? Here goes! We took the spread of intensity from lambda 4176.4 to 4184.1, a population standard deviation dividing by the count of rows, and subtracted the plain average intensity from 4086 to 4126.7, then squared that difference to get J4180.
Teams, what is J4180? 0.31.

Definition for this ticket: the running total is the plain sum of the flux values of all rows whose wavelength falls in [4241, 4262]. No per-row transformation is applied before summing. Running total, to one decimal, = 15.2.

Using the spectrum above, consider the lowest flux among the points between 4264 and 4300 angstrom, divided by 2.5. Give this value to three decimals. 0.205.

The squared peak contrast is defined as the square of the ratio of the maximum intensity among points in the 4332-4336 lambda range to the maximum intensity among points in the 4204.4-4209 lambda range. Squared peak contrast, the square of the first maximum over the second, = 1.55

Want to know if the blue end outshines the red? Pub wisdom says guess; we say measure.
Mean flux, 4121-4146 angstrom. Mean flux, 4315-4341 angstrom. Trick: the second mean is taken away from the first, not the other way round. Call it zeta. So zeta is -0.12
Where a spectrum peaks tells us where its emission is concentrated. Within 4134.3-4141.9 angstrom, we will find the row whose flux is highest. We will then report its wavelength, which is 4136.66 angstrom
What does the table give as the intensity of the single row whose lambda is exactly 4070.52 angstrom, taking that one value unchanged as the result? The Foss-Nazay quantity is 0.6733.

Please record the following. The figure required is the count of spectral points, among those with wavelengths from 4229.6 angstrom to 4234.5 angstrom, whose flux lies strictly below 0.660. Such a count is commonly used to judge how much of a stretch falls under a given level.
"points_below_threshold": 4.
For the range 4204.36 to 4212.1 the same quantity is 2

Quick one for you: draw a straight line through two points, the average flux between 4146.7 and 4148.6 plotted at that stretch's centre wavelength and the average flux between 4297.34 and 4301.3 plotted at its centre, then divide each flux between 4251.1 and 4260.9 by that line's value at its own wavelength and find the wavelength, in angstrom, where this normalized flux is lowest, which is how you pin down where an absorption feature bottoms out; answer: 4260.40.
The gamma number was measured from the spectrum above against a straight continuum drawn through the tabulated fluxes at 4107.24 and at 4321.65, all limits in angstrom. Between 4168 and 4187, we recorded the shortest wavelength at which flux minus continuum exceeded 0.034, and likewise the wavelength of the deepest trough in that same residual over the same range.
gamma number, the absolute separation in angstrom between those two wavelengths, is 6.7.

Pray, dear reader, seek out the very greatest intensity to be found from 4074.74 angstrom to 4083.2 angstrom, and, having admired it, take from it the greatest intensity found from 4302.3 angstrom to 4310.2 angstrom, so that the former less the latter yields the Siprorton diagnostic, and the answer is 0.10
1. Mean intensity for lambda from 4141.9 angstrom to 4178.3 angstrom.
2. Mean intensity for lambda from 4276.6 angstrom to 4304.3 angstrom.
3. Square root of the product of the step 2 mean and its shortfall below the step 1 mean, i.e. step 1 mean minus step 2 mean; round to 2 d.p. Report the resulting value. 0.10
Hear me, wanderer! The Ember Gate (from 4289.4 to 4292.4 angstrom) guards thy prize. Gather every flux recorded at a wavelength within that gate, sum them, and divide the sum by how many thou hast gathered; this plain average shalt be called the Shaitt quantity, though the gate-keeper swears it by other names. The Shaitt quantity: 0.665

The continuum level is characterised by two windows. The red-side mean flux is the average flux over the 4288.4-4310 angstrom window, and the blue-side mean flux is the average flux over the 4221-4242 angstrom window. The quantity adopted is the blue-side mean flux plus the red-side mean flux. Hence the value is 1.21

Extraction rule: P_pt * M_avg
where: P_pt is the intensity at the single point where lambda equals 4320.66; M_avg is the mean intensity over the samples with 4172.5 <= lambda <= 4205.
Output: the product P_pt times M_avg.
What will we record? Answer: 0.50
